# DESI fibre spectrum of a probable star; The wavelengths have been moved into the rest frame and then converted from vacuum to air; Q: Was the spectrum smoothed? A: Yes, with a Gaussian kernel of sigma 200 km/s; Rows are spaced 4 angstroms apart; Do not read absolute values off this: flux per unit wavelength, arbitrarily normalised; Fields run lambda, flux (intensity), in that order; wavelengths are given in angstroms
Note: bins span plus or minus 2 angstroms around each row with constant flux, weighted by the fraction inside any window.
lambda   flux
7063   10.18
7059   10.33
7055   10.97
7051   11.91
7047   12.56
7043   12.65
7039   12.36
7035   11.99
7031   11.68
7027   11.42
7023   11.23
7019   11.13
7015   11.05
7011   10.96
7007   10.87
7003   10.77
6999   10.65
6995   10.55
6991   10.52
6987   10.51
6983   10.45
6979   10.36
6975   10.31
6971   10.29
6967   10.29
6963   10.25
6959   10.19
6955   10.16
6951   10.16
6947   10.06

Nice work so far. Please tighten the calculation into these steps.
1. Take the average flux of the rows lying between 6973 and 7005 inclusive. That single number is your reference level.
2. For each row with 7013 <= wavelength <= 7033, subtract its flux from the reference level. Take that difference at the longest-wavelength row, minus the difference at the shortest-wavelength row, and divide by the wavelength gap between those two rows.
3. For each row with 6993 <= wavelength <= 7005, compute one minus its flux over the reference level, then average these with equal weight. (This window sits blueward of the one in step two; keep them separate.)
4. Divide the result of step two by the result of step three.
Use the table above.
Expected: 3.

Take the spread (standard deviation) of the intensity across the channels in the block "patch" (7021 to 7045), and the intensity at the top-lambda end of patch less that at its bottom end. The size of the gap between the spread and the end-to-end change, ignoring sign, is 0.9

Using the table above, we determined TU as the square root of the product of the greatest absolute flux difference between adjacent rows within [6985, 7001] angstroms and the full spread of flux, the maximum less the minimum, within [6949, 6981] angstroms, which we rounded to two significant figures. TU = 0.14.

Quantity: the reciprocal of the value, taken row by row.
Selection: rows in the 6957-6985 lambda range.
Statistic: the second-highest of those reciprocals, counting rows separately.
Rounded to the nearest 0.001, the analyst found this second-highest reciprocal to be 0.098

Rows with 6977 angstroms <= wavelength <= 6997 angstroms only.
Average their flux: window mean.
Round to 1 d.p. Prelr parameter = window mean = 10.5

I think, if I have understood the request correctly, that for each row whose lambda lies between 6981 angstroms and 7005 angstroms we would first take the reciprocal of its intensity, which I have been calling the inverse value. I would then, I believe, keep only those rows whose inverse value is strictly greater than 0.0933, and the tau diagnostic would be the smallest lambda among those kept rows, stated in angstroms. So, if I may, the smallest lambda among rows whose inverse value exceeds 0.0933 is 6983 angstroms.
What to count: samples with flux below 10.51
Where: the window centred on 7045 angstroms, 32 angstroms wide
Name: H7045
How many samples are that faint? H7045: 1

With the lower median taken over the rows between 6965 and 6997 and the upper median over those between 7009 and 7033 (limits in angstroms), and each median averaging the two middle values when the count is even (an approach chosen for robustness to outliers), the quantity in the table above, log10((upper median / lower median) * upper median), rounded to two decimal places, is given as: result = 1.08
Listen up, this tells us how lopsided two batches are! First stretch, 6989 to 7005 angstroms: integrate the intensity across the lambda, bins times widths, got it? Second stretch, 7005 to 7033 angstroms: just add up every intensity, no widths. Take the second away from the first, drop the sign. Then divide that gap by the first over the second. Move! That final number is 42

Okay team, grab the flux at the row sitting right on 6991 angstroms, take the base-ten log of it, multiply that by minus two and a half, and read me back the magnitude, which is -2.56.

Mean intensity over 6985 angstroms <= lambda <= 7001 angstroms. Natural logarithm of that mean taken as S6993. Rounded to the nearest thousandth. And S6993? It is 2.357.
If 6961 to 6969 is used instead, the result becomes 2.329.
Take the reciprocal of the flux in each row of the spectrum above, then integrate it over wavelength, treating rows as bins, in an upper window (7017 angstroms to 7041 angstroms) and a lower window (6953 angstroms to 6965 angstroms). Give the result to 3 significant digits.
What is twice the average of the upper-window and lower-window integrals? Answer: 3.24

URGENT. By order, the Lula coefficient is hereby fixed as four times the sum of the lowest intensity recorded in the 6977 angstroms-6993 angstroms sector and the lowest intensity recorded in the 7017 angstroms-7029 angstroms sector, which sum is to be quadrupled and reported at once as 86.0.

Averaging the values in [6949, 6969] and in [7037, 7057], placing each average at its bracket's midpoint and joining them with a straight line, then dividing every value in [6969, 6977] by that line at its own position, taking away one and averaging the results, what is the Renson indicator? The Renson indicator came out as -0.020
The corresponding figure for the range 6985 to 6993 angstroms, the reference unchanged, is -0.031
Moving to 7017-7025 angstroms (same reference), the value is -0.031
